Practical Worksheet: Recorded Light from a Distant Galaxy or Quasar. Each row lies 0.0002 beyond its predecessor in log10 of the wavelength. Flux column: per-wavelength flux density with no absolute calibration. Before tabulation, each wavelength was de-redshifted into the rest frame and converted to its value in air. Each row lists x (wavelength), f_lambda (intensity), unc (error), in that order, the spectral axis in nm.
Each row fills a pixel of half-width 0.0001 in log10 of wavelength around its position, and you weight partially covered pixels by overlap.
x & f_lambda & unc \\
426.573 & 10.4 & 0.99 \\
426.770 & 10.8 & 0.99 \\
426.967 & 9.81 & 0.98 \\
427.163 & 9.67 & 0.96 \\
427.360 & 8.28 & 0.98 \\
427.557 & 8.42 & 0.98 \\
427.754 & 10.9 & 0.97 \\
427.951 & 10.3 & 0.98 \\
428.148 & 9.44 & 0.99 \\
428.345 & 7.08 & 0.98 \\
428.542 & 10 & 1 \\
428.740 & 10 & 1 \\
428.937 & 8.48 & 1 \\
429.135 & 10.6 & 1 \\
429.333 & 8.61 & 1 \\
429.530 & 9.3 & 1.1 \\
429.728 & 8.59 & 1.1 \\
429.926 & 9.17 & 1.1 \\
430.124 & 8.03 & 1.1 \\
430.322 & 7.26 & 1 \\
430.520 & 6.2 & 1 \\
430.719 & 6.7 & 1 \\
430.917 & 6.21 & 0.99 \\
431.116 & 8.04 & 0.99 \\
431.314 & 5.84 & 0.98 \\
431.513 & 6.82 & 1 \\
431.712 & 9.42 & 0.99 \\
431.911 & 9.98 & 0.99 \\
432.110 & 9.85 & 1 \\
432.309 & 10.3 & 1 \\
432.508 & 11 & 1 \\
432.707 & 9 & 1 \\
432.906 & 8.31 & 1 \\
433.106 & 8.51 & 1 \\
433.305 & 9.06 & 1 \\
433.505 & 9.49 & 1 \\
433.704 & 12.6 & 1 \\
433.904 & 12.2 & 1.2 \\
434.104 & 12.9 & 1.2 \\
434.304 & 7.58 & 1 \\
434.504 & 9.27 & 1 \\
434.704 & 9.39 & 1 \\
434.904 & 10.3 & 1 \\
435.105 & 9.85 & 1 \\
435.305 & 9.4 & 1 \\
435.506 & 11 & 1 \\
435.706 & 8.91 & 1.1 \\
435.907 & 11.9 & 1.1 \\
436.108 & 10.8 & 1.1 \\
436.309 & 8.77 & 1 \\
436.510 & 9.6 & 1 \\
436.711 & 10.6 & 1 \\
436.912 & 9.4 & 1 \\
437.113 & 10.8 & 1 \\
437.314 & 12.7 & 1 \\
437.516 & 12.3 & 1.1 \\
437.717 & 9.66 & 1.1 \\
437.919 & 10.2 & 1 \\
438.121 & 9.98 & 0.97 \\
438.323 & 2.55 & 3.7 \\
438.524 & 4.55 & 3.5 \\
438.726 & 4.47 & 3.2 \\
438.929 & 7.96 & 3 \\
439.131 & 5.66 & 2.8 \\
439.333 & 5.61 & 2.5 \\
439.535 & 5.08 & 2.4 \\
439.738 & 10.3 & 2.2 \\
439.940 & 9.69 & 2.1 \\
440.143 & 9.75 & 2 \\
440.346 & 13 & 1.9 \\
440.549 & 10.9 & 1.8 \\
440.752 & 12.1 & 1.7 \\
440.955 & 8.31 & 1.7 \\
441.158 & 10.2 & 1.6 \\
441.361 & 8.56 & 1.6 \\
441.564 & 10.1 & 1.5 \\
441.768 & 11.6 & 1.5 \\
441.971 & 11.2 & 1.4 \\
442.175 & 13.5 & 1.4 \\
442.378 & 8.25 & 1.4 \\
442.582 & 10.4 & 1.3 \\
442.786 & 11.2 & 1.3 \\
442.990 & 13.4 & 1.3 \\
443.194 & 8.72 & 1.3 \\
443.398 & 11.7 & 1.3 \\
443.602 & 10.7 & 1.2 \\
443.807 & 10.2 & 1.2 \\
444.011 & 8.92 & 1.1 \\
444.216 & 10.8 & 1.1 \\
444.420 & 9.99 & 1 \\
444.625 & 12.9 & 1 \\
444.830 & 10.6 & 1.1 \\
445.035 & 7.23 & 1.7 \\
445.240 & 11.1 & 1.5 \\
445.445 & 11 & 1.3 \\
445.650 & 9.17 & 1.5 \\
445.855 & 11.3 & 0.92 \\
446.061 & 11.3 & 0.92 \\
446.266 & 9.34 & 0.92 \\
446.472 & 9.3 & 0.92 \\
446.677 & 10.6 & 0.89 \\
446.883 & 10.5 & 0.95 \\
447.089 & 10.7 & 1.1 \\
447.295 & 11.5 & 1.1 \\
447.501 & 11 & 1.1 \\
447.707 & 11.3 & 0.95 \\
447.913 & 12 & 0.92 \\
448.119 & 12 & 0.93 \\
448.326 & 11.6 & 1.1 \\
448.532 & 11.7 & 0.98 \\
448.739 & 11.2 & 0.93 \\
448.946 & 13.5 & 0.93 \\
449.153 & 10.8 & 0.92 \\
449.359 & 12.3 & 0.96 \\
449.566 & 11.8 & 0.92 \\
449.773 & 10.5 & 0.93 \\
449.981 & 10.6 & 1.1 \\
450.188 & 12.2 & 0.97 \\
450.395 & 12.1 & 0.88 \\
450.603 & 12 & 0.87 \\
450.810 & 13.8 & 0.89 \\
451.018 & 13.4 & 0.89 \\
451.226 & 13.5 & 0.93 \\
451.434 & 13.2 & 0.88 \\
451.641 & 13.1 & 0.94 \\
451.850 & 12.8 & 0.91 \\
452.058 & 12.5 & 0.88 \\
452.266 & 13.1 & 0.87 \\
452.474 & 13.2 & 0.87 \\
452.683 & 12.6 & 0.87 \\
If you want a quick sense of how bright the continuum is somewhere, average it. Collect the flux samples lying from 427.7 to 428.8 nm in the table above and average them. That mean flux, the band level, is 9.6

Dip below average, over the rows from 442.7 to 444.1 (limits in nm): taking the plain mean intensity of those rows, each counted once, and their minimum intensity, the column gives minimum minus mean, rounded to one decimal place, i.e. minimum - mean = -2.0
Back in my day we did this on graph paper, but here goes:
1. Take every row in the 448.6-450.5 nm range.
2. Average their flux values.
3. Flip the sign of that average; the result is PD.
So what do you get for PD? -11.7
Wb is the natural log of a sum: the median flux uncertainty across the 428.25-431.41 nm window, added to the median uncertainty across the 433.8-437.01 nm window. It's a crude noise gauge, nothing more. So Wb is 0.69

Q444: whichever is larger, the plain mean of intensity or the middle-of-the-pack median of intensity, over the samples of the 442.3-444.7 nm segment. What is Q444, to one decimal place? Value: 10.6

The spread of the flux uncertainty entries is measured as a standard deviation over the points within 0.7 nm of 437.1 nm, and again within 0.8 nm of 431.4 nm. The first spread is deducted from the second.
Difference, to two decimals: -0.04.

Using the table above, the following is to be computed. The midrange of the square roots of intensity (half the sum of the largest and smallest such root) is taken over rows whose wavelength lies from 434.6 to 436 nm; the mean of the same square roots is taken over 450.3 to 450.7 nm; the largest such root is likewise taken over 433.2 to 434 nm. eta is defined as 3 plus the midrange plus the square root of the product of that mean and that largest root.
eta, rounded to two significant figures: 9.7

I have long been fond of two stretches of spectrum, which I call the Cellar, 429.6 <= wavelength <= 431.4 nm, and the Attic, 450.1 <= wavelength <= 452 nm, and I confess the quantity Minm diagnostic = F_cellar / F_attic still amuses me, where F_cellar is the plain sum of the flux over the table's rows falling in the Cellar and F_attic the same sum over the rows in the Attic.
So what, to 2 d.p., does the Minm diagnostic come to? 0.57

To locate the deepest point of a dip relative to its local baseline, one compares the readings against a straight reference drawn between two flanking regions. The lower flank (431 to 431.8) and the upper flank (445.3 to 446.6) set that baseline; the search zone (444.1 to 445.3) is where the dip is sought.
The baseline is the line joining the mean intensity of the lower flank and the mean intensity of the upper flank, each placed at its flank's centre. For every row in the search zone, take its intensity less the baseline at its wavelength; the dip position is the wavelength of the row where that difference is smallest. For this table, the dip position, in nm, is 445.035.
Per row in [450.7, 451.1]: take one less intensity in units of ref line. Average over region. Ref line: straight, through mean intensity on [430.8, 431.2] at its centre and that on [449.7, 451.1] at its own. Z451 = -0.11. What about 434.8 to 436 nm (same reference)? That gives -0.24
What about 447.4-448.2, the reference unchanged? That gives -0.01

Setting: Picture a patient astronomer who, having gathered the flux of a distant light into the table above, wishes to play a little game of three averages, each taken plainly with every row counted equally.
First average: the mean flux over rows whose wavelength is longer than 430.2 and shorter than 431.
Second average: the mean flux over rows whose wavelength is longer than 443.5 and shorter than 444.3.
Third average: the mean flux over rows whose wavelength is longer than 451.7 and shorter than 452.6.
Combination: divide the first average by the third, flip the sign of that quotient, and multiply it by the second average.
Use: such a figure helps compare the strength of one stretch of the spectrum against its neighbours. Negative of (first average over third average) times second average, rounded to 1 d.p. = -5.2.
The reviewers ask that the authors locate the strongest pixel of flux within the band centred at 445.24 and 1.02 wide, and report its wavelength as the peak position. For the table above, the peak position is 445.240 nm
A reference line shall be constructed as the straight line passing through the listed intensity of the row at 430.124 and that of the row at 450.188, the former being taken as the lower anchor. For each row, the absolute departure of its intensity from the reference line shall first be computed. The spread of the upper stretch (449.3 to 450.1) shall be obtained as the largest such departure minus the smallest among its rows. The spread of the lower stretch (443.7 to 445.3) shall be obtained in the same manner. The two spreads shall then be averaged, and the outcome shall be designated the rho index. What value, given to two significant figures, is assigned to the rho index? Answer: 2.6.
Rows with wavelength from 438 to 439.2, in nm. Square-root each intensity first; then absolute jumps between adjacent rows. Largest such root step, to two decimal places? 1.56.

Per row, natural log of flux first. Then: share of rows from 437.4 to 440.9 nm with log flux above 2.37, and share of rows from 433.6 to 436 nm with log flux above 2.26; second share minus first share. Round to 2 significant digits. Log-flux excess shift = 0.35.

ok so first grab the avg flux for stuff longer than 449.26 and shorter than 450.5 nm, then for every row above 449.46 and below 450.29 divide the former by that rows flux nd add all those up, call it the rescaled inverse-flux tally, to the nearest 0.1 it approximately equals 4.1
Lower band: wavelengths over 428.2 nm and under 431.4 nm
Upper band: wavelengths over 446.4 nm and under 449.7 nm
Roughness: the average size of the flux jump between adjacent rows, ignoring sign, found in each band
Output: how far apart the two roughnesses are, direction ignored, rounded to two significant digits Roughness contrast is 0.44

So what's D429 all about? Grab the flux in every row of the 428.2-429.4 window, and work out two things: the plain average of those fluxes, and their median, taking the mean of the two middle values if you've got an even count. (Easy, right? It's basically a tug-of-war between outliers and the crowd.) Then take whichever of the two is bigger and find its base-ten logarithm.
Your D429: 0.97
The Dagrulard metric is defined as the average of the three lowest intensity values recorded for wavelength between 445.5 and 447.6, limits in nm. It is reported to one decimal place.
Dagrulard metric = 9.3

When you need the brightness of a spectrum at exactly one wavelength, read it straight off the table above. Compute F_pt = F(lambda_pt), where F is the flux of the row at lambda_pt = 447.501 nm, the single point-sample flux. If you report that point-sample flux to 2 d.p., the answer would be 11.00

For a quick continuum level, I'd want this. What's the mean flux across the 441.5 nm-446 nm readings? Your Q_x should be 10.6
